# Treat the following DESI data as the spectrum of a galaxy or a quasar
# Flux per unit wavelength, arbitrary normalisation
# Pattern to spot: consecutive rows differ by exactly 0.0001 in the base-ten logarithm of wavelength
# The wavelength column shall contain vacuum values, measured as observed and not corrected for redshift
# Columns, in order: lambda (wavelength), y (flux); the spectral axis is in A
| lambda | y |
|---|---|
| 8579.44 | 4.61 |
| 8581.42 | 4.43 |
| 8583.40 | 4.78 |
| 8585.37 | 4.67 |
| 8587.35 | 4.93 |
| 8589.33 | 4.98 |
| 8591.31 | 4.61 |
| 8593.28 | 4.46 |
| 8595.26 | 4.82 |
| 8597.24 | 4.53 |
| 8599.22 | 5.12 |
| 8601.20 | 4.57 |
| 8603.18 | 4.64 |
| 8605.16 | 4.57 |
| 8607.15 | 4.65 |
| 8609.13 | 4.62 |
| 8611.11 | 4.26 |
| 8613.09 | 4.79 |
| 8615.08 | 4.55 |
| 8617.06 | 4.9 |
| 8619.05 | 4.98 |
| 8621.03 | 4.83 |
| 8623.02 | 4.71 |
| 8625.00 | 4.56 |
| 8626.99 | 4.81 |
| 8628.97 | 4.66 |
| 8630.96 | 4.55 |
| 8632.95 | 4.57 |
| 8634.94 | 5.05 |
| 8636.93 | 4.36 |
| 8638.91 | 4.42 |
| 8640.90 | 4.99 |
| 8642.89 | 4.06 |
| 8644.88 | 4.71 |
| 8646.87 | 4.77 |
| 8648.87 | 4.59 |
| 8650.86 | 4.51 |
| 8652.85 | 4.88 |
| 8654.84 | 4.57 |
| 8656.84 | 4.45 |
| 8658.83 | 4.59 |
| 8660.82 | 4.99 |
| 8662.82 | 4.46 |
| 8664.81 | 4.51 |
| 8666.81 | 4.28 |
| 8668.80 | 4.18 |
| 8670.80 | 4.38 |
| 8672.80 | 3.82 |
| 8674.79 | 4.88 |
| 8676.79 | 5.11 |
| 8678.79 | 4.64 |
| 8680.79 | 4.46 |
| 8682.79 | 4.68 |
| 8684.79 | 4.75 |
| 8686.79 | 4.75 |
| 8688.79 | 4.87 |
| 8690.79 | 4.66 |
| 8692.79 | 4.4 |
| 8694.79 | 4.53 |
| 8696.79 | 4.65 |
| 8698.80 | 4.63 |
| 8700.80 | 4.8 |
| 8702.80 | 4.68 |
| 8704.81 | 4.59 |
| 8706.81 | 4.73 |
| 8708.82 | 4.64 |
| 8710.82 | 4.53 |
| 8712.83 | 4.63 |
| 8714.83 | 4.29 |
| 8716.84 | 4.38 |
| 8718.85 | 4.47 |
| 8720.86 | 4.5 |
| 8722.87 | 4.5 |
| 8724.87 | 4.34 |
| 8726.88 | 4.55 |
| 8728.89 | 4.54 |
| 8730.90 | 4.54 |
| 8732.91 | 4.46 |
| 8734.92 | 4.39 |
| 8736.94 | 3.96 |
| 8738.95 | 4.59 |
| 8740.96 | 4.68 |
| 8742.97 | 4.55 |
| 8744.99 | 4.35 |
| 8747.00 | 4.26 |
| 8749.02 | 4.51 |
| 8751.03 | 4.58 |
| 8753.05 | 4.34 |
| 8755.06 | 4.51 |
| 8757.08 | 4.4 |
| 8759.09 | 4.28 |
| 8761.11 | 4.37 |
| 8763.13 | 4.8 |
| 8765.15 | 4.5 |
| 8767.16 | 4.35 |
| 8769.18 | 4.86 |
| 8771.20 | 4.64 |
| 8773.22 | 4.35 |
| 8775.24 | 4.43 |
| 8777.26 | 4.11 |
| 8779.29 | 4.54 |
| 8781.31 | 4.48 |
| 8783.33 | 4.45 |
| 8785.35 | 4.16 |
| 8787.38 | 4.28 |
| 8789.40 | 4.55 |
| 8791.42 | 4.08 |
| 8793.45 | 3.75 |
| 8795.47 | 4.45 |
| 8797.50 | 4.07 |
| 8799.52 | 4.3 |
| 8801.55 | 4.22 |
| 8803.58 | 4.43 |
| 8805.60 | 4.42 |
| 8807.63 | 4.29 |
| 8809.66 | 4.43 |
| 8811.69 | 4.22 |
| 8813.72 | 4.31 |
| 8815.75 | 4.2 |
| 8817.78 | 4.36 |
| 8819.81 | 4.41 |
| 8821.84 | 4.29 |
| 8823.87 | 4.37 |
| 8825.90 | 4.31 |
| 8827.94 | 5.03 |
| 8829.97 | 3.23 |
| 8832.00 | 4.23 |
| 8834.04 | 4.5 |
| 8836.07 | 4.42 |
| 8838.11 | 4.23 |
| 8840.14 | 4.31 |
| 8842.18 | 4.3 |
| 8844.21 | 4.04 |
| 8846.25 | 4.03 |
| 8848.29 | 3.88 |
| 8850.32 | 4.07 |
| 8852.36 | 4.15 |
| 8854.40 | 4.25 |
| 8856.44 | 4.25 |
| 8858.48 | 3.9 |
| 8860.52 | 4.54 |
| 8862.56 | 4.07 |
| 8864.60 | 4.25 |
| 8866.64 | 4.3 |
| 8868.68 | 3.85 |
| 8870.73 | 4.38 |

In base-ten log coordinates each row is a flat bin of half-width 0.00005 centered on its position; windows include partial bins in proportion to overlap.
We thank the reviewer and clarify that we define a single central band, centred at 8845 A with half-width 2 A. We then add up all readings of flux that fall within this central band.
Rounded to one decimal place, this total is 8.1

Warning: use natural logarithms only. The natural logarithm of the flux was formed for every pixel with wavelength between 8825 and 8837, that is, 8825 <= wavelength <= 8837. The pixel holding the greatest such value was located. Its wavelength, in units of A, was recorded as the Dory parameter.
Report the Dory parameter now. 8827.94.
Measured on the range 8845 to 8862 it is 8860.52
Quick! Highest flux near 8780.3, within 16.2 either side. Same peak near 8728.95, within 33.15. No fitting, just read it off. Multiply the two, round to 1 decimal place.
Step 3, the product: 23.3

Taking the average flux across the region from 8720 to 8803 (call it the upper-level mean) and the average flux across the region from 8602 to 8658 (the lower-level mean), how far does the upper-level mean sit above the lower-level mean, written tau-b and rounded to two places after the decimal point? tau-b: -0.24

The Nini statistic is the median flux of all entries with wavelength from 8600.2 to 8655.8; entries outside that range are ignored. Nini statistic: 4.63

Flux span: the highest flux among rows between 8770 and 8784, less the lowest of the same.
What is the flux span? 0.53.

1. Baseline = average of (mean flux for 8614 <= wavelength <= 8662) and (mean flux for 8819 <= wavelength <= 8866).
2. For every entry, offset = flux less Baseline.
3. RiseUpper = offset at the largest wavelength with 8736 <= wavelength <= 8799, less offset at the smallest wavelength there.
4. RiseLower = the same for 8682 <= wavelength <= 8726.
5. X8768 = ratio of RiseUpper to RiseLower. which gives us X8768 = -0.3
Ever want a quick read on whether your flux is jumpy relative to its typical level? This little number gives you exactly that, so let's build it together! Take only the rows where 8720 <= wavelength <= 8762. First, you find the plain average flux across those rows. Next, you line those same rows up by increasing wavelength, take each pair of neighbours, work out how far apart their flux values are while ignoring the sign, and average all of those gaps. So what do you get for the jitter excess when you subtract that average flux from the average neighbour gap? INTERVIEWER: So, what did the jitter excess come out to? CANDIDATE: -4.28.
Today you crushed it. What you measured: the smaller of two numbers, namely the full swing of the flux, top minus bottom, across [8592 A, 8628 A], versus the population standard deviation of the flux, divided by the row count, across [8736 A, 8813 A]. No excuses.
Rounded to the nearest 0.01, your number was 0.22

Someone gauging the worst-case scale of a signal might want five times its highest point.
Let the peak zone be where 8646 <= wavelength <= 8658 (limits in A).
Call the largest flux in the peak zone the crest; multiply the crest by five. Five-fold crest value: 24.4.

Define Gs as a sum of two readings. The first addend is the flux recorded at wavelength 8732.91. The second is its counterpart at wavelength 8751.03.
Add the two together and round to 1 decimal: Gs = 9.0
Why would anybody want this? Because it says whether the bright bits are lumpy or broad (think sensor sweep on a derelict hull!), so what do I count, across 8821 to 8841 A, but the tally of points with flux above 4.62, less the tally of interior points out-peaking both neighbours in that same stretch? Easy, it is -2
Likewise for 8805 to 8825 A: -3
